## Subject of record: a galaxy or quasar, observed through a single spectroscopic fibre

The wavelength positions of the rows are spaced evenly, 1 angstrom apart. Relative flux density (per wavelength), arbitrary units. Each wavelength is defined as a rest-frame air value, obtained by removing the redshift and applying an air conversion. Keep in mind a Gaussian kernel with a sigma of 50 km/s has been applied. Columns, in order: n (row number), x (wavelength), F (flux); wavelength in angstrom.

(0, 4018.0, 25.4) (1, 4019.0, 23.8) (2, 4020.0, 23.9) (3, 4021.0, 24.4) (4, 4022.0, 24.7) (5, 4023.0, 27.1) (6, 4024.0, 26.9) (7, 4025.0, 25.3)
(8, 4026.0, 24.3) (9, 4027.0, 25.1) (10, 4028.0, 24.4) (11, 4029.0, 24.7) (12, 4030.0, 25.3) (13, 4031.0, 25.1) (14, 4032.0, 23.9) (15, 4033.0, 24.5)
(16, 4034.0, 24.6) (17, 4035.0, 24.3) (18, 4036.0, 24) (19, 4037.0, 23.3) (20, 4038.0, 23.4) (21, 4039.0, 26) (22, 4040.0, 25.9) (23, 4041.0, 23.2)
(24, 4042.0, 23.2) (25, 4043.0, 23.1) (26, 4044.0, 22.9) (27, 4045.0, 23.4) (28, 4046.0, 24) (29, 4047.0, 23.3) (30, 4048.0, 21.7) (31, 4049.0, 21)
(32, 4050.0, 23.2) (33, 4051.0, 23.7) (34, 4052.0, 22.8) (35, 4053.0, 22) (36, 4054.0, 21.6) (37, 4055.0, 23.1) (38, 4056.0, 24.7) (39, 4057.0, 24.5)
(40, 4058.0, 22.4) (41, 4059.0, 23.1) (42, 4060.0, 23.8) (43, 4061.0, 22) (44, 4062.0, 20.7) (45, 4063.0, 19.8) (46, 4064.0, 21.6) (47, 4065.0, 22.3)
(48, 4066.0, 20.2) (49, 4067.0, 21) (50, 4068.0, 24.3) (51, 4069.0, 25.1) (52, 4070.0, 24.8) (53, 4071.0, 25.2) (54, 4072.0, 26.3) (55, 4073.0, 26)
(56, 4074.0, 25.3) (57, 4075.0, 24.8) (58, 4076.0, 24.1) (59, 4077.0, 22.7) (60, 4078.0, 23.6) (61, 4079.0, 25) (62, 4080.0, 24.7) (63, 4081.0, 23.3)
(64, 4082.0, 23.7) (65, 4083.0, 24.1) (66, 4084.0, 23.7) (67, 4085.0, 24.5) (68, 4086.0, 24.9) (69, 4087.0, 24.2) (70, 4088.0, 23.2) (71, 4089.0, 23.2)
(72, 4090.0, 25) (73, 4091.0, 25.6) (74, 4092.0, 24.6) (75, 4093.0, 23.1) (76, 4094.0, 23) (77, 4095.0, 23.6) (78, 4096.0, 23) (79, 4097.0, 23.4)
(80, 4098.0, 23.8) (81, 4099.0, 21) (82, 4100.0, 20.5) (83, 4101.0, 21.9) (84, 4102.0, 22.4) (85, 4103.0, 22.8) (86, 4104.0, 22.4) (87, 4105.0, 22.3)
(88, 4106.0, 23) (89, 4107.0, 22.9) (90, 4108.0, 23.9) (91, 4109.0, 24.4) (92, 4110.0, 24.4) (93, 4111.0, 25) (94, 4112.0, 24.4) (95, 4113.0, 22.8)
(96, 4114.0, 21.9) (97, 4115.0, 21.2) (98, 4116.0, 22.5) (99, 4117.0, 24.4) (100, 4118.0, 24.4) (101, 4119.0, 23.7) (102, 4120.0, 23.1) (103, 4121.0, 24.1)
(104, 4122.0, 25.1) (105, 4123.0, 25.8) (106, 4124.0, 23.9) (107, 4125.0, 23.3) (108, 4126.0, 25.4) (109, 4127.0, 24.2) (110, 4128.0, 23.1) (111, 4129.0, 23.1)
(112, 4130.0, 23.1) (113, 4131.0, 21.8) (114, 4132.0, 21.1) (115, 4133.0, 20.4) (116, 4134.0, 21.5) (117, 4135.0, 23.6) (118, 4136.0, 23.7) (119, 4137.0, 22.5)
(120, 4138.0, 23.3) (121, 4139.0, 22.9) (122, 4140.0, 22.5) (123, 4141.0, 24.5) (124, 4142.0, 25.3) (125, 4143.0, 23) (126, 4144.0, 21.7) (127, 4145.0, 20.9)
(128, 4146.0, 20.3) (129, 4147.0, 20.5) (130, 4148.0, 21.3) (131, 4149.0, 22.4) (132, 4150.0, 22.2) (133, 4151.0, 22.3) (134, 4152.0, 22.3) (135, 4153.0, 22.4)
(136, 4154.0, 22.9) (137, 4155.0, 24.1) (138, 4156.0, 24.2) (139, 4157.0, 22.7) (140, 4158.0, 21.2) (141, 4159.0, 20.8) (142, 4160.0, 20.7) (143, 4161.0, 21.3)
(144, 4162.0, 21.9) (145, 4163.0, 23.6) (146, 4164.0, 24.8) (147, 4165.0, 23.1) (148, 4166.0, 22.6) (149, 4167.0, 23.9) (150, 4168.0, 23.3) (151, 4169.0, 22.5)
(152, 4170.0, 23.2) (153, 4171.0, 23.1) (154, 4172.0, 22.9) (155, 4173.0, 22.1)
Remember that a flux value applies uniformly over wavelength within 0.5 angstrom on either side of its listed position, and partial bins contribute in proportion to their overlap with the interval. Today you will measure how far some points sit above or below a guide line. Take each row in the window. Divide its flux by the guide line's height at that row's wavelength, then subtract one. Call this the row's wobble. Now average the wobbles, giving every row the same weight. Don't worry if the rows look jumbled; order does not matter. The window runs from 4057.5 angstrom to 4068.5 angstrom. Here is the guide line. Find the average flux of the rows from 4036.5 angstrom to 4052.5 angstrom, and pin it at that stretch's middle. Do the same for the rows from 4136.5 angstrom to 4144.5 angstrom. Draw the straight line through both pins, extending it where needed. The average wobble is -0.061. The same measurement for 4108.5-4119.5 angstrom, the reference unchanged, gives 0.013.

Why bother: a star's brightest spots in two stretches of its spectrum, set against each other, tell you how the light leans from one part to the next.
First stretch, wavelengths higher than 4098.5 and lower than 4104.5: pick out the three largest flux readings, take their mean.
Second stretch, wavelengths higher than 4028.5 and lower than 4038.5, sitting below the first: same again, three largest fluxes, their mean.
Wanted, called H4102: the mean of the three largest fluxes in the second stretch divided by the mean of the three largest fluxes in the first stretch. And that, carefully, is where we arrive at 1.111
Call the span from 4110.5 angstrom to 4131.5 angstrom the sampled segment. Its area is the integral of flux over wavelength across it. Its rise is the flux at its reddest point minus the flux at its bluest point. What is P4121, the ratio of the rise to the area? -0.006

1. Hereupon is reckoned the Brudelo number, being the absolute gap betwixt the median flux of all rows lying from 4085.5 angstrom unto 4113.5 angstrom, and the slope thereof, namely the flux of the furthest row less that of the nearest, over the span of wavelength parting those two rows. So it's 23.3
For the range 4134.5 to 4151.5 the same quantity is 22.6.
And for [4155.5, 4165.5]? 22.4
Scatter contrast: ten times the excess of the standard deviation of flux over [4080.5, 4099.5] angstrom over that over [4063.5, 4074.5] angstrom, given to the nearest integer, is -11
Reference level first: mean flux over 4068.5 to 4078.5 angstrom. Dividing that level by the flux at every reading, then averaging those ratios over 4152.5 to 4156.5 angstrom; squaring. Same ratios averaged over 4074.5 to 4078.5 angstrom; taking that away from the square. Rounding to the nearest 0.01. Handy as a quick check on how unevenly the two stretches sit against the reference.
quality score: 0.08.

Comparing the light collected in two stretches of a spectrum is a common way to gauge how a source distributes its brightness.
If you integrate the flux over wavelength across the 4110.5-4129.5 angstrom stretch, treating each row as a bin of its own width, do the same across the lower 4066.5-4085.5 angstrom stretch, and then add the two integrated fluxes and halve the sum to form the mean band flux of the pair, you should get 457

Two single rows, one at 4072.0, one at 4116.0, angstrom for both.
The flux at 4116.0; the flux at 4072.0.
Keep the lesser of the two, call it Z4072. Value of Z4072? 22.5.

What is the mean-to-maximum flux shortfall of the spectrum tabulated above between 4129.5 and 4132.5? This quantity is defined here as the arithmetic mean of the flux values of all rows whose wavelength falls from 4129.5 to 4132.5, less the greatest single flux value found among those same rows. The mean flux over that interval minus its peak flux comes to -1.1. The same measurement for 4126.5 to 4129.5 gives -0.7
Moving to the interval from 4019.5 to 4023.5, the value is -2.1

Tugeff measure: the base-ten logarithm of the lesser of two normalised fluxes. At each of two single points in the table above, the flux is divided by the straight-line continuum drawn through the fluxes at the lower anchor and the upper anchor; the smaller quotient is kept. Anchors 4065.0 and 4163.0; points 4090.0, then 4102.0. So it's -0.01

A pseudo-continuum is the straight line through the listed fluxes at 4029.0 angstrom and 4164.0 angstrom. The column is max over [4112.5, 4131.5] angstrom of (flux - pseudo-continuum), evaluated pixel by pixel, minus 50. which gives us -49.0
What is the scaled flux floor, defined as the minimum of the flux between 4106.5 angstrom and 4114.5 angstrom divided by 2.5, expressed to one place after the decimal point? 8.8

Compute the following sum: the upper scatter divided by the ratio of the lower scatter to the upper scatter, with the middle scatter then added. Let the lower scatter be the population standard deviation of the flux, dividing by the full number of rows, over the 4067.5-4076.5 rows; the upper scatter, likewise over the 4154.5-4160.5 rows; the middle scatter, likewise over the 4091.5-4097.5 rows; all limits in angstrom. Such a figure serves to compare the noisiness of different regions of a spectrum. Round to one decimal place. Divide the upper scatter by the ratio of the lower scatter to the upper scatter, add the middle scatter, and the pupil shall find 3.8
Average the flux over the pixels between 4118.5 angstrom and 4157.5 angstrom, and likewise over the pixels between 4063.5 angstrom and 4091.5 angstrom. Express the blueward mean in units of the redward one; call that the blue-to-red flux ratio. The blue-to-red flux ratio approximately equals 1.05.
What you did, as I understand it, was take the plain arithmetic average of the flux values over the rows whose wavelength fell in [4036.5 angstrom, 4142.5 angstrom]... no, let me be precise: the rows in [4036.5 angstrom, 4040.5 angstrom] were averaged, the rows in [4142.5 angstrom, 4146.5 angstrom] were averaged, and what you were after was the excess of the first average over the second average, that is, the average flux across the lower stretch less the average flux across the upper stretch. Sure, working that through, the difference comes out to 3.2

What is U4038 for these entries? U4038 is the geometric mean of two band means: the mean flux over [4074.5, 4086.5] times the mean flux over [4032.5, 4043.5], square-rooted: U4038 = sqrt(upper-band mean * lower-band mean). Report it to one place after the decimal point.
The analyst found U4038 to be 24.1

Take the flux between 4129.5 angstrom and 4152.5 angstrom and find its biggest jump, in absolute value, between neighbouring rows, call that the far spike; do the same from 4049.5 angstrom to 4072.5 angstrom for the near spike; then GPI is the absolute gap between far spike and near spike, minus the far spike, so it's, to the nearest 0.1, -1.3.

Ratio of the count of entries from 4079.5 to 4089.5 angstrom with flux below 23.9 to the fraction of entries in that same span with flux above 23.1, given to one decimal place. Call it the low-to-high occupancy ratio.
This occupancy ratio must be 5.0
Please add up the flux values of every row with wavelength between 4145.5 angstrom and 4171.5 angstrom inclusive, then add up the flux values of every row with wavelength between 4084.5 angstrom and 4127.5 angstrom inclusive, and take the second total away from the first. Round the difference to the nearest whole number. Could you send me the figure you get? -429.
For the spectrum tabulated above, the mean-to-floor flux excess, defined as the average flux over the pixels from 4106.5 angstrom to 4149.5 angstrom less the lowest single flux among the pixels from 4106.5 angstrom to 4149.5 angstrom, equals 2.8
